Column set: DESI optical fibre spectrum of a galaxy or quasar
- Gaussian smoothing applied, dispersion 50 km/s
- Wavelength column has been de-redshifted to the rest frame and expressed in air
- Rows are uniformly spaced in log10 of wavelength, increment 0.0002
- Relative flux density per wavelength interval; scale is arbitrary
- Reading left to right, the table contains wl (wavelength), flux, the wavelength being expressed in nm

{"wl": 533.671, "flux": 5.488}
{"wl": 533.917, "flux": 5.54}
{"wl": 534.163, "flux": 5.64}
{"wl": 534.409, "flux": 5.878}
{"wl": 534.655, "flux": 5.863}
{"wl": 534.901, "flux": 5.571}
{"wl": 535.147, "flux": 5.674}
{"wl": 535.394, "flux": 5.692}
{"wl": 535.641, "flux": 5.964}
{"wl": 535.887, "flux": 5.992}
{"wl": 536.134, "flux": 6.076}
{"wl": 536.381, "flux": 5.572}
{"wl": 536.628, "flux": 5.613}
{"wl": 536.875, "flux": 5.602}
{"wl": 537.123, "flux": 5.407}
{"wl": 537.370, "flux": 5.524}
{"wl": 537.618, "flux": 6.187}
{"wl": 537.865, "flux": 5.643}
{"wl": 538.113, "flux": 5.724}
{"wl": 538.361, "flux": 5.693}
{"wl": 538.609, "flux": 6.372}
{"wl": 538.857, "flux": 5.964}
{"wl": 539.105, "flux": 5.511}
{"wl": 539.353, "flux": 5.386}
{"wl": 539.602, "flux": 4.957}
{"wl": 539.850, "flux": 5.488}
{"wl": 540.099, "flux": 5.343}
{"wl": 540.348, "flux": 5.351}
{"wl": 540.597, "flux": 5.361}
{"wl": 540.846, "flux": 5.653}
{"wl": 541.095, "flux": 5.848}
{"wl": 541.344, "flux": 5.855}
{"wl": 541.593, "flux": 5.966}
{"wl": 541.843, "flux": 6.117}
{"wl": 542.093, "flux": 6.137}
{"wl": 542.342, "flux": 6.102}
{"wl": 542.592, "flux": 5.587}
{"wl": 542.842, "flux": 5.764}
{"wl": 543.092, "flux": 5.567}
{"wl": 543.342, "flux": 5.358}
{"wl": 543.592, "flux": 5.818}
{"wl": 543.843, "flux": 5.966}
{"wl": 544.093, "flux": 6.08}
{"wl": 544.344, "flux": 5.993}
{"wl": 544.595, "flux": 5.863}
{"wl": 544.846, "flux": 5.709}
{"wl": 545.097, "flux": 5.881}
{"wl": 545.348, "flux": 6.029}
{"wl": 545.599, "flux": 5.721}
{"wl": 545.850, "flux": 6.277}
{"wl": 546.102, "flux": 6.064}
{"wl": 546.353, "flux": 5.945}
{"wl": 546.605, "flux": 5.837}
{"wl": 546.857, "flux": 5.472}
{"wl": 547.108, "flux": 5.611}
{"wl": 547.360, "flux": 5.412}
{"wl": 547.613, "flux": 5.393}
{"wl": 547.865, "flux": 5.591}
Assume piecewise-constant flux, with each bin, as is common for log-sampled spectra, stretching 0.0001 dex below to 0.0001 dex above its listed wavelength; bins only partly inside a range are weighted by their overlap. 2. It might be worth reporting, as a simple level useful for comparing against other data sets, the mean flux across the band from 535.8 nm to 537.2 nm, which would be 5.71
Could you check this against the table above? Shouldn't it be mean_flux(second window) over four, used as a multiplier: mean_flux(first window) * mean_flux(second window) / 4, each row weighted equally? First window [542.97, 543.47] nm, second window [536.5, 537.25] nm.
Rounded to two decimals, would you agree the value 7.57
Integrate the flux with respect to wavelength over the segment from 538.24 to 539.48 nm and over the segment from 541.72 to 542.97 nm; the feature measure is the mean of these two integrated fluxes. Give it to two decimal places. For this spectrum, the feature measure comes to 7.30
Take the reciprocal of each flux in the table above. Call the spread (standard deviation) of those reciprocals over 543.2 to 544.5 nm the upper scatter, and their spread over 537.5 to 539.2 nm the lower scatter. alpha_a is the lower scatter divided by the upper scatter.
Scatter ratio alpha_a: 1.0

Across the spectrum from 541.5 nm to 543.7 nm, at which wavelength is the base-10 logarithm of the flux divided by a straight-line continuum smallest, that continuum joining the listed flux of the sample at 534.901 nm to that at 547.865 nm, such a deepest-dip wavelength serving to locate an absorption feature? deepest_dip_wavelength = 543.342 nm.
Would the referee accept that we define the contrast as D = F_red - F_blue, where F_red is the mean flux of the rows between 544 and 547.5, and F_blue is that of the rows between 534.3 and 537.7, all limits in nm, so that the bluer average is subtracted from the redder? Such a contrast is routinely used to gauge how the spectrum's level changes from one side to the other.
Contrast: 0.09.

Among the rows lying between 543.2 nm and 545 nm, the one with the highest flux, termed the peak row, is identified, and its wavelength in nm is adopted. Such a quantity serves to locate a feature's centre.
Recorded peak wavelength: 544.093 nm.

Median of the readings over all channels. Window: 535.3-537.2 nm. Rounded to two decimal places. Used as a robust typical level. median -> 5.65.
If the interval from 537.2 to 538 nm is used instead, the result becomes 5.64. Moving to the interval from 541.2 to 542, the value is 5.97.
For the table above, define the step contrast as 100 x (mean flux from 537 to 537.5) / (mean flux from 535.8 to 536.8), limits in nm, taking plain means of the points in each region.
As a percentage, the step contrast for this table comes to 94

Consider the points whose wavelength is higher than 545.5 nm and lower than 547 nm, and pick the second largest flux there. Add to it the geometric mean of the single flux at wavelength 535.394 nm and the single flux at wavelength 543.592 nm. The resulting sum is 11.82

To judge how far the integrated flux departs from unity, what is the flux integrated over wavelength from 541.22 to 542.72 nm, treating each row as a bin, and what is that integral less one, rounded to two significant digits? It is 7.9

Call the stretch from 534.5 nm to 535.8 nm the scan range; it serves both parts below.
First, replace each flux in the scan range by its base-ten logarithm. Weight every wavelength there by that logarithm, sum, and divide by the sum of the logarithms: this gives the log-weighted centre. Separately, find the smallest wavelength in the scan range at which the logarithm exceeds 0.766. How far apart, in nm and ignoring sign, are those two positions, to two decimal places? 0.49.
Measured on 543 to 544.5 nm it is 0.12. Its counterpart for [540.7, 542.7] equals 0.63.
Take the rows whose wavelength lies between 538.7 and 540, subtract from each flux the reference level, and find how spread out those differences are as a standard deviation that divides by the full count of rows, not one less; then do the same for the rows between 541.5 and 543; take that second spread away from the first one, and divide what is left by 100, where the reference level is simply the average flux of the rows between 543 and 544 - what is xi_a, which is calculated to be 0.0012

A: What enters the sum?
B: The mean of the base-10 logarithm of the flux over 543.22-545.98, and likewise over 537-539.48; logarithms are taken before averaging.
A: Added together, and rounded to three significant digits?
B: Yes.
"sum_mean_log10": 1.53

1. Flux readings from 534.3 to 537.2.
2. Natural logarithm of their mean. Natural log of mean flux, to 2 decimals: 1.75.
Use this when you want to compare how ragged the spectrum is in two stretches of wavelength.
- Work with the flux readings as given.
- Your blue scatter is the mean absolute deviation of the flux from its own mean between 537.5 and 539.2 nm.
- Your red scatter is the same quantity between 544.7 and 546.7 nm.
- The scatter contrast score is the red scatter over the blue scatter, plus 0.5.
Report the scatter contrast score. 1.06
